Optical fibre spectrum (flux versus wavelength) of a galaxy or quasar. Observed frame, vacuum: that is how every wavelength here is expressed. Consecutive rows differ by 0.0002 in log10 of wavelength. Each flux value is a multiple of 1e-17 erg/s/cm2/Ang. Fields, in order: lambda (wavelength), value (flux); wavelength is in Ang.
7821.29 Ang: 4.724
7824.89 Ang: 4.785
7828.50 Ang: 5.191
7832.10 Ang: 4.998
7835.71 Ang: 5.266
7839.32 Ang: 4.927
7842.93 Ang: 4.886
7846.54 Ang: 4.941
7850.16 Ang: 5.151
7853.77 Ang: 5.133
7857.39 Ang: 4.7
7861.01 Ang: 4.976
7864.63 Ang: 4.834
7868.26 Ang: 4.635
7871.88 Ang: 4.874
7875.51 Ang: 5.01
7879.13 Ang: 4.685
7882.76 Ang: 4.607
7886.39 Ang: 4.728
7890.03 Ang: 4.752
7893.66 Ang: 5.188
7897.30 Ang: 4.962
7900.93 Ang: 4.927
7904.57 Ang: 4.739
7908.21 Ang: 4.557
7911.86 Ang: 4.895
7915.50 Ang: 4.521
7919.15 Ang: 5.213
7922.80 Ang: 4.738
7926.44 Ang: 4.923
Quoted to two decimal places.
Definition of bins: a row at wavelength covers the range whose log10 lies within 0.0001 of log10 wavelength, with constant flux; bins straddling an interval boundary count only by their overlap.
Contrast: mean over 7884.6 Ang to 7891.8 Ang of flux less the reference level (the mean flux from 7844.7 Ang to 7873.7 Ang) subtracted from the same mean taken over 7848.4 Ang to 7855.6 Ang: 0.40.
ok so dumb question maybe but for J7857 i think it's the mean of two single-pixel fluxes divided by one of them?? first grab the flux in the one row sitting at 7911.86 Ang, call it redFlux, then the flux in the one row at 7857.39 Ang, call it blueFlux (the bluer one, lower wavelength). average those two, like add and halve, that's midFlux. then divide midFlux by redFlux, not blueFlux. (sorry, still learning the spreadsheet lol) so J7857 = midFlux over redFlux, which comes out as 0.98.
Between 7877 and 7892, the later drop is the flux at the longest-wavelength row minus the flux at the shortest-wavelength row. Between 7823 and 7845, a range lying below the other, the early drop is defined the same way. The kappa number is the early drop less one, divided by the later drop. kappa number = -13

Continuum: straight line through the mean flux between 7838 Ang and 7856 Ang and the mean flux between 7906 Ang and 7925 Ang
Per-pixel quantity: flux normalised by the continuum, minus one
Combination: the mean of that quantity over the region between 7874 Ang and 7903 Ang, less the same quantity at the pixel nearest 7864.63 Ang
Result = 0.02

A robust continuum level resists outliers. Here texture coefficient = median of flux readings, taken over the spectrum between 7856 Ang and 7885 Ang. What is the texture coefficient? 4.77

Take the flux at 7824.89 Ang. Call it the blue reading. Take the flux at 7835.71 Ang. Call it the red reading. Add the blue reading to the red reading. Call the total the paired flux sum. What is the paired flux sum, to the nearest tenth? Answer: 10.1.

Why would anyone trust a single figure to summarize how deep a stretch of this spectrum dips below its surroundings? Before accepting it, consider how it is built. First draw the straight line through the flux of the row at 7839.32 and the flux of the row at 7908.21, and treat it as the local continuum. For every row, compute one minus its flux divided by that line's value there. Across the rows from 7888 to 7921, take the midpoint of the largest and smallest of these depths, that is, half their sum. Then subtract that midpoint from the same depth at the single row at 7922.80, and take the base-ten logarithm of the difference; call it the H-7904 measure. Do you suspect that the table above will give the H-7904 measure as -1.67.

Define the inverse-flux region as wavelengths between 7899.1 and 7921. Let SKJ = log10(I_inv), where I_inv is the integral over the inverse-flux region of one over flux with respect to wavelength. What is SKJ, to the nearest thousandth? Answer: 0.659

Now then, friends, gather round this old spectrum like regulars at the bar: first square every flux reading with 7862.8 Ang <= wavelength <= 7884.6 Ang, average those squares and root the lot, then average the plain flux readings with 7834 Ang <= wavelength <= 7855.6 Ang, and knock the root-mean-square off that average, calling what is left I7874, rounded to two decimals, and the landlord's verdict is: 0.27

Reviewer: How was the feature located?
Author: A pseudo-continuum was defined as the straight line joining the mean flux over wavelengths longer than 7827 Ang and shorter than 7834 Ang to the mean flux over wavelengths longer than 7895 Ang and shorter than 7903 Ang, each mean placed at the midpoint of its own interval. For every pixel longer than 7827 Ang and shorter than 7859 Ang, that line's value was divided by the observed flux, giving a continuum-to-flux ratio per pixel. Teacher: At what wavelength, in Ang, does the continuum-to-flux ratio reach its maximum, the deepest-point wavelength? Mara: 7857.39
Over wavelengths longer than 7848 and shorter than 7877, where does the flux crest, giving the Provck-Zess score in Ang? 7850.16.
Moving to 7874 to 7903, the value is 7893.66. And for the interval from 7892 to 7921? 7919.15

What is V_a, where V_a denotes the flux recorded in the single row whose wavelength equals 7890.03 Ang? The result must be 4.752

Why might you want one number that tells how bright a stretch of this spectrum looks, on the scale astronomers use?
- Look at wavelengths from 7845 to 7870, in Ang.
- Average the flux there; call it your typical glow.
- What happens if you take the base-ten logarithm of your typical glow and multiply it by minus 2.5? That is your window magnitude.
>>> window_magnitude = -1.73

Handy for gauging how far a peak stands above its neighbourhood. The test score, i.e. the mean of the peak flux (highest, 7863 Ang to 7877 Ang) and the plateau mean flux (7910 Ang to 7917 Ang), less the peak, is -0.15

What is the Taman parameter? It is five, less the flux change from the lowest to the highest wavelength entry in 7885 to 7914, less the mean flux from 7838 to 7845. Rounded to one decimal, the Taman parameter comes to -0.1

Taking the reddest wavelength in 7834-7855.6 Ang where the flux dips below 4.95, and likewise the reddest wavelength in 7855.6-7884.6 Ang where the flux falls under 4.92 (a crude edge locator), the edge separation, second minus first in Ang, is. 36.2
